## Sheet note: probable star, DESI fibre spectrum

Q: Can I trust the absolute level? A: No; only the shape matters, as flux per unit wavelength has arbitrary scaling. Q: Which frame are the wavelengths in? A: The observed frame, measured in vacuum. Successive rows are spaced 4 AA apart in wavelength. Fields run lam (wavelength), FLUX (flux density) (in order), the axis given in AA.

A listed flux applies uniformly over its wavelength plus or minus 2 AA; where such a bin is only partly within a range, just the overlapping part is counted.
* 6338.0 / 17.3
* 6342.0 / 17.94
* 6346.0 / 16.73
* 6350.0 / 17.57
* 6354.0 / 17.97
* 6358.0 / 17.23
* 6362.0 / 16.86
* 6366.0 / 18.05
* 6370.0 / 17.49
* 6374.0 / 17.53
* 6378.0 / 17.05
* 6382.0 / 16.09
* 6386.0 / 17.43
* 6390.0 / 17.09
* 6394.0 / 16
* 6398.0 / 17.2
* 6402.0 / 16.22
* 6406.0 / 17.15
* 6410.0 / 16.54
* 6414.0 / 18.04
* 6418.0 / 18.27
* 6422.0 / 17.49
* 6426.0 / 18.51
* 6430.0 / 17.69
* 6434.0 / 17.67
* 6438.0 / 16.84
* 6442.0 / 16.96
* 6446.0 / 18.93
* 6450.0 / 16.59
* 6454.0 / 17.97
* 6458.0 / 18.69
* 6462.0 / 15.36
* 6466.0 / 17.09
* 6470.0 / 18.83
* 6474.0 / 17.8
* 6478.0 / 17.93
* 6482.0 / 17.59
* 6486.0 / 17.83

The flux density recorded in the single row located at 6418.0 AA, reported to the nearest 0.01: 18.27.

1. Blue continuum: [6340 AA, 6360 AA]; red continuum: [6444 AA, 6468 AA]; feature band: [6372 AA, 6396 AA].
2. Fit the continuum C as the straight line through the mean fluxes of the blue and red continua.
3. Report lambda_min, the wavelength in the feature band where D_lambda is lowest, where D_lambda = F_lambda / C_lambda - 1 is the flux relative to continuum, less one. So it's 6394.0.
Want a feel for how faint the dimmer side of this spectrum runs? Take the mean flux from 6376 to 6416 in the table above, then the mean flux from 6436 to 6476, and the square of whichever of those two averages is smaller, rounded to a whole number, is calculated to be 285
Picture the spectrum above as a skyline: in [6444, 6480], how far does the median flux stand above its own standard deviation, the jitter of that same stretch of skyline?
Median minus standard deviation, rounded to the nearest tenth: 16.8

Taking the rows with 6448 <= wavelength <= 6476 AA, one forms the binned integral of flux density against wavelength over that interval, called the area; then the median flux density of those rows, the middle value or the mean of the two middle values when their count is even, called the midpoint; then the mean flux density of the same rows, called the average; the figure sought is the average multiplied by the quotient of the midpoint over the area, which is 0.636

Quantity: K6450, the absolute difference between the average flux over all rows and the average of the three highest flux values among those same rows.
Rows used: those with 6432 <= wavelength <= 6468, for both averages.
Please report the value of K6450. 1.19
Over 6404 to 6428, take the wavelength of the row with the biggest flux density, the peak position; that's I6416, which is 6426.0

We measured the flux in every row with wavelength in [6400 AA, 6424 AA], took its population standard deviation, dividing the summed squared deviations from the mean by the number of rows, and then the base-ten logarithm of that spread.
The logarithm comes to -0.13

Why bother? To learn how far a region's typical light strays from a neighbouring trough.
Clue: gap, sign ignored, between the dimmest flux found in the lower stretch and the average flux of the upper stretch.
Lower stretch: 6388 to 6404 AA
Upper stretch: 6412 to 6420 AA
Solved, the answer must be 2.2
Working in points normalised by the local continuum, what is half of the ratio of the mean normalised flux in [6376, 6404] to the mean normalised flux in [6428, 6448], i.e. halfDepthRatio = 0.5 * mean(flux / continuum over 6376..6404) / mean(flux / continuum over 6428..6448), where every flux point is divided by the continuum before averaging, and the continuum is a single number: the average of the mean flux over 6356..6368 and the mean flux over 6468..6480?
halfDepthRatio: 0.475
